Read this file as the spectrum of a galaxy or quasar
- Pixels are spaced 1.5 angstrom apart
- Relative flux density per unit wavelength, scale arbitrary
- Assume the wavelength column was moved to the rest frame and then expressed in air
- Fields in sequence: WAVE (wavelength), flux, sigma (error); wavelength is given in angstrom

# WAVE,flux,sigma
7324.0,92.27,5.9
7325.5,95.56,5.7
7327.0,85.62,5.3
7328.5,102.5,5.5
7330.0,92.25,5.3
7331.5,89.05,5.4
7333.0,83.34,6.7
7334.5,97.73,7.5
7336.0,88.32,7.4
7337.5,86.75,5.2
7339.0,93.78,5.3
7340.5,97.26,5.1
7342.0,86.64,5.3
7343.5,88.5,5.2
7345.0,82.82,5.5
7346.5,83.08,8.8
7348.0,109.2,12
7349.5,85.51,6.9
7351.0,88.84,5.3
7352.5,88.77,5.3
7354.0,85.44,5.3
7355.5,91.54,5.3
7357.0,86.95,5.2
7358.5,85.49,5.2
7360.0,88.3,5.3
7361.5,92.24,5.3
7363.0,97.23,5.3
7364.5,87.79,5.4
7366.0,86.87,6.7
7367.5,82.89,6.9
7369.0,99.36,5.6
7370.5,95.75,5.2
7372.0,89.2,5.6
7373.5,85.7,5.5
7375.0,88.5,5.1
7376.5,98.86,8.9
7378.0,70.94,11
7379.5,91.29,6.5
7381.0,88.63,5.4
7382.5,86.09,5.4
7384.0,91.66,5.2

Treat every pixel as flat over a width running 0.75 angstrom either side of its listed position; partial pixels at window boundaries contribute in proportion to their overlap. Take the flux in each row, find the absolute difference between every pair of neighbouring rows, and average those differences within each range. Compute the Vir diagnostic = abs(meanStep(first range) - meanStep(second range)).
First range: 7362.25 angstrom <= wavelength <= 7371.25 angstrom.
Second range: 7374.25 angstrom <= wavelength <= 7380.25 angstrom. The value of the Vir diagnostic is 12.7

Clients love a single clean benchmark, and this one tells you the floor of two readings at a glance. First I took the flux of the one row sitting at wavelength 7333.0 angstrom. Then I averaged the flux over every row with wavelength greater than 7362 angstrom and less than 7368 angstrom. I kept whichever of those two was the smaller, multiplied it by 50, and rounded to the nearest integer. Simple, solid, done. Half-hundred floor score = 4167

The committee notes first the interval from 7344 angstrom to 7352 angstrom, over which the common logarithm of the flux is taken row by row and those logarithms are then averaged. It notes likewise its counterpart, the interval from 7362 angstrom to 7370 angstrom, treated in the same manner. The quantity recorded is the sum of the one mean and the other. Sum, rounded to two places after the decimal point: 3.91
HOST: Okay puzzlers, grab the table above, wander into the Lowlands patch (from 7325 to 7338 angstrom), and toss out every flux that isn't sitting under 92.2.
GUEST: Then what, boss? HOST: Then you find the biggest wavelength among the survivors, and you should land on 7337.5 angstrom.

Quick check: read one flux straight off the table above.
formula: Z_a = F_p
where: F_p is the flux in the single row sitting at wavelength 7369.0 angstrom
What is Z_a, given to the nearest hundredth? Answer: 99.36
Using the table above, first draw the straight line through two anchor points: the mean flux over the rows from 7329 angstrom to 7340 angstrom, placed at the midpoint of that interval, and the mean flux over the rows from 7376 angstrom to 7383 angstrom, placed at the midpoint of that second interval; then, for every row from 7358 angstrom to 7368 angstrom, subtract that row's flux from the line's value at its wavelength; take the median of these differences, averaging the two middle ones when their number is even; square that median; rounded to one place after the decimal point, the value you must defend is 0.1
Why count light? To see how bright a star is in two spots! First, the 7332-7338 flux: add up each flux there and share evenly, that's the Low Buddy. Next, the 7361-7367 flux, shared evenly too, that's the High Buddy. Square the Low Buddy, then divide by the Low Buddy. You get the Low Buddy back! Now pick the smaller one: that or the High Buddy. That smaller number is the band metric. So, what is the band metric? 89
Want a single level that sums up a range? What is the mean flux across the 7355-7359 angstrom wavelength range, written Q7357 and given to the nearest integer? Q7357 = 88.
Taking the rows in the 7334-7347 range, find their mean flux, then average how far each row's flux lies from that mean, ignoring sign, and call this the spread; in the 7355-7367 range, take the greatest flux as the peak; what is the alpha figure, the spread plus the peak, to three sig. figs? 102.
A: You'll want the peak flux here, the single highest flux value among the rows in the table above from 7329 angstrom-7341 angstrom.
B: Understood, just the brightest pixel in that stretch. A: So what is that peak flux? 97.73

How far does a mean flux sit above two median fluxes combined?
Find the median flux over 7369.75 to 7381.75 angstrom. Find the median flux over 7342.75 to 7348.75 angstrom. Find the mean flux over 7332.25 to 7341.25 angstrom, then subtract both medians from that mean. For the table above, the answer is -84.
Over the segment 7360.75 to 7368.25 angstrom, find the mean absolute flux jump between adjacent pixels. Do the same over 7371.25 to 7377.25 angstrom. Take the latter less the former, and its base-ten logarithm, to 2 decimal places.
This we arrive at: -0.14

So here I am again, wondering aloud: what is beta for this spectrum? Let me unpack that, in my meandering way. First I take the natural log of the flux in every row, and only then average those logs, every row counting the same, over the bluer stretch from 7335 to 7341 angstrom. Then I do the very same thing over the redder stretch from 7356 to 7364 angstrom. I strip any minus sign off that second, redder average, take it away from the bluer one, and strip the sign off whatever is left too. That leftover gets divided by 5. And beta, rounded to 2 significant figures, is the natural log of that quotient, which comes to -5.7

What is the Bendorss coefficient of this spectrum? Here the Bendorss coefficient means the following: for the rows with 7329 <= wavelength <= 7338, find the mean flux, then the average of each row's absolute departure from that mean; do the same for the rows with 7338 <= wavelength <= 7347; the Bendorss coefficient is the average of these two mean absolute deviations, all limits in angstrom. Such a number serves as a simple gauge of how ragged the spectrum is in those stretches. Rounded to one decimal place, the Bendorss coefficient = 4.1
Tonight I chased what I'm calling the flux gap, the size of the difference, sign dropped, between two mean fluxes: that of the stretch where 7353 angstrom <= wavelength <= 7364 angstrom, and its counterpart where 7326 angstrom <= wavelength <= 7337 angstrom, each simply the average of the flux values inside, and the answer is 1.7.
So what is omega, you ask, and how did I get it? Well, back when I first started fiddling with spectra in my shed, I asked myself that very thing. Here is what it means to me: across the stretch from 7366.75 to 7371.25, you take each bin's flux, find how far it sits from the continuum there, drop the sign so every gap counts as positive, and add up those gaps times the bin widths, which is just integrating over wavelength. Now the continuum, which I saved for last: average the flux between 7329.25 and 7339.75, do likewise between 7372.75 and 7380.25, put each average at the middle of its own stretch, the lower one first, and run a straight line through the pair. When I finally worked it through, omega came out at 37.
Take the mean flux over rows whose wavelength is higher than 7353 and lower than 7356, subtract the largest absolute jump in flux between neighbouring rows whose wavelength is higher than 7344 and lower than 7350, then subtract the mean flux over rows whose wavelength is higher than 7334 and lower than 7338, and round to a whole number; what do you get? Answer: -29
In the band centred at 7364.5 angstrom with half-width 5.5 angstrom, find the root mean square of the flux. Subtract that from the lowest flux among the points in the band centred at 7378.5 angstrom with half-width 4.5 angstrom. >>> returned -20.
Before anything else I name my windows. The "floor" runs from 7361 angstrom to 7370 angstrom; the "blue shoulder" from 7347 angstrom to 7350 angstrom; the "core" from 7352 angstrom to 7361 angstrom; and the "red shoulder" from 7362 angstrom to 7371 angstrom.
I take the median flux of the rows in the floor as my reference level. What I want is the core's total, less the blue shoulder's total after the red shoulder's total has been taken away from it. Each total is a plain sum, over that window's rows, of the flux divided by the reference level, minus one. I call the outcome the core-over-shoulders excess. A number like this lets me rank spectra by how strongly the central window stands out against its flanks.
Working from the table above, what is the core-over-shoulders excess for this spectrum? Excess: -0.21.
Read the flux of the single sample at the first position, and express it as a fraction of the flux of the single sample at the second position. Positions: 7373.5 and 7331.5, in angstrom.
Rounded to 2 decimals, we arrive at 0.96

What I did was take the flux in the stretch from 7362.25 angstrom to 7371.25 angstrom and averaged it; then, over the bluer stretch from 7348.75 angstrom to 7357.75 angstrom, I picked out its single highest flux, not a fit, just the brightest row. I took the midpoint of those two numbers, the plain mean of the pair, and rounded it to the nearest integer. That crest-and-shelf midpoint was 92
